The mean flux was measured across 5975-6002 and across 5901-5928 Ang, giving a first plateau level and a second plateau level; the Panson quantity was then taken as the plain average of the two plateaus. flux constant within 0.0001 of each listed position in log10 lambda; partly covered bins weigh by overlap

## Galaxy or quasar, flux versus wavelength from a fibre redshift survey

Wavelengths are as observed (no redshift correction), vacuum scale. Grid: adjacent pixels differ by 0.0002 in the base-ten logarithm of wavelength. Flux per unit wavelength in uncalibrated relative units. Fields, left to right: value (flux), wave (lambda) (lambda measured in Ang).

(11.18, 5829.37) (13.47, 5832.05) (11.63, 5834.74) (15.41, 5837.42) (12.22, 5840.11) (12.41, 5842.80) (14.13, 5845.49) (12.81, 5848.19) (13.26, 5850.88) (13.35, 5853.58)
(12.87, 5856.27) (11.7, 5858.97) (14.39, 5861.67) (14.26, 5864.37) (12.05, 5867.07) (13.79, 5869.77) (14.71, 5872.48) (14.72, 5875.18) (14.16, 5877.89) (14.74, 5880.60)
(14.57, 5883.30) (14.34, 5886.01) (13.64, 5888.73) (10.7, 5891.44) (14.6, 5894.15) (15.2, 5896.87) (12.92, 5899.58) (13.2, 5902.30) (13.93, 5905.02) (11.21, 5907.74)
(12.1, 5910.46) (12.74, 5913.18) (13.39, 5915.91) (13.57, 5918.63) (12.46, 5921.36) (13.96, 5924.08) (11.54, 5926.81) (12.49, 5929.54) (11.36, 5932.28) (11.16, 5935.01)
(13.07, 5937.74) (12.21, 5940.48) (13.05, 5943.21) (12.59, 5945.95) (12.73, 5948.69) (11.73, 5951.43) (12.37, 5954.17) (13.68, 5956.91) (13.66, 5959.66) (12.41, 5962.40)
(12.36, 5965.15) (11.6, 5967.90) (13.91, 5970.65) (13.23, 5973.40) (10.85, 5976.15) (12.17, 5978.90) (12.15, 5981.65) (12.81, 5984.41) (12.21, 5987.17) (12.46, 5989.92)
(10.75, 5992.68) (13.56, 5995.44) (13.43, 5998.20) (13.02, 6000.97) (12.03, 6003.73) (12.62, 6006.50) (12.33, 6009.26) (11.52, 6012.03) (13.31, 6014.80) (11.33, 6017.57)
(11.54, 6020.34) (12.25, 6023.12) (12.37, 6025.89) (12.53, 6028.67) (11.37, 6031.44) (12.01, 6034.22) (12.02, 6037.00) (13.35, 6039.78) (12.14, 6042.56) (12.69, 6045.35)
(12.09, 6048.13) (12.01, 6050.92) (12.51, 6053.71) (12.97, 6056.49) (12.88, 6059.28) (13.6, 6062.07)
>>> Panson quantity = 12.6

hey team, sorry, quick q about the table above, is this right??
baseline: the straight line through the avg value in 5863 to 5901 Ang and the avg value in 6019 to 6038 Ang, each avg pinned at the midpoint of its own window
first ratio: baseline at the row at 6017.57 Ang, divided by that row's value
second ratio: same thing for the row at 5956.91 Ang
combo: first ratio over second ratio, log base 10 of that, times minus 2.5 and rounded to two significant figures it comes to -0.14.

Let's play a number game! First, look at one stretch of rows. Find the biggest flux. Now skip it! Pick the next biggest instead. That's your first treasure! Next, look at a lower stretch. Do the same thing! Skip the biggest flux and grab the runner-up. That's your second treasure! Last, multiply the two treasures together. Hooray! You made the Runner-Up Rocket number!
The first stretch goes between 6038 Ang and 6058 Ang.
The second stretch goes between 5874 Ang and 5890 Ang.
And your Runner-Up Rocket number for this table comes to 191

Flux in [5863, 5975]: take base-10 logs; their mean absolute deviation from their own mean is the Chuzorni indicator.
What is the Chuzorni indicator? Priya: 0.0323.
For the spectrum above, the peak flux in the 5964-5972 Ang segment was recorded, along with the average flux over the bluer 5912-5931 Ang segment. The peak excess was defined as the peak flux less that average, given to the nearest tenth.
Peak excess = 1.0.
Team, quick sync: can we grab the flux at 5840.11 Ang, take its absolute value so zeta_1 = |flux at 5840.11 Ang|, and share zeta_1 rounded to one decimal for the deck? 12.2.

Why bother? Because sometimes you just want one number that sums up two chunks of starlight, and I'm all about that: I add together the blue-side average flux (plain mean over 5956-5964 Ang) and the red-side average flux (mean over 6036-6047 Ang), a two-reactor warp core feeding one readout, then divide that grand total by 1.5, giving 17.2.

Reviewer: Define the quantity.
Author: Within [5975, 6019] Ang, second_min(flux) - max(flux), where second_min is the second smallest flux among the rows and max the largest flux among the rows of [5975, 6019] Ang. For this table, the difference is -2.71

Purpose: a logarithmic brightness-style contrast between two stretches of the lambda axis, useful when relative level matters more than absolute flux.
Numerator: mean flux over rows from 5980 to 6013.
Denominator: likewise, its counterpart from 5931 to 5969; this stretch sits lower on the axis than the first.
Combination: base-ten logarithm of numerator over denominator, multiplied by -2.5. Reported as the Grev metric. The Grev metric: 0.002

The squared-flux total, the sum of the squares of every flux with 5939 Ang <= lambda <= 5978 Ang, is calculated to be 2232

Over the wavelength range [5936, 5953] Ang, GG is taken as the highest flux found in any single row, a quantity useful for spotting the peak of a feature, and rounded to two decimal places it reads 13.07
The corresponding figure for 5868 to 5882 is 14.74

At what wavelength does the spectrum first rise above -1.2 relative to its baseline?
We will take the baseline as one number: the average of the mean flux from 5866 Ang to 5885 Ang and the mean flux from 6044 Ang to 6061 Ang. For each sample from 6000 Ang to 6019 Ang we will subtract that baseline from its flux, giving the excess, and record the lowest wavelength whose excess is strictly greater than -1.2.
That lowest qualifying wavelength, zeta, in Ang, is 6000.97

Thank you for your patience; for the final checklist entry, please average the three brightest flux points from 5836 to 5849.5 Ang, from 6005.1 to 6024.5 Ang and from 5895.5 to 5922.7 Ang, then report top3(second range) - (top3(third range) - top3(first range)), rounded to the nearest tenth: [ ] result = 12.6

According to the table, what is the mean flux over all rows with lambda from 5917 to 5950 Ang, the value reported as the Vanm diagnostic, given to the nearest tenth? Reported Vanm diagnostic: 12.5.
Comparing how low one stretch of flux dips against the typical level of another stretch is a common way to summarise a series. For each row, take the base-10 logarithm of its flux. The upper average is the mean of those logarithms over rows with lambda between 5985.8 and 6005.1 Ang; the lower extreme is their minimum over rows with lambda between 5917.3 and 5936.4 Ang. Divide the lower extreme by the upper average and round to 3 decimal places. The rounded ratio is 0.956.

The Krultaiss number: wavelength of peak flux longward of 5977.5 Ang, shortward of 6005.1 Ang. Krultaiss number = 5995.44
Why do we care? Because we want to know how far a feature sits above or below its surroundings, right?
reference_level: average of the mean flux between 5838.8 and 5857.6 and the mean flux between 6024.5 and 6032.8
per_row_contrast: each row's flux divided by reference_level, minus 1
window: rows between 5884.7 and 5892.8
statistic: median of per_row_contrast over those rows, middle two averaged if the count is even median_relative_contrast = 0.09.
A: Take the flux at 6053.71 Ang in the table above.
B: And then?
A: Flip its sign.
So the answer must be -12.5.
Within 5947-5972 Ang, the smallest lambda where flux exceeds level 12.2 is 5948.69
